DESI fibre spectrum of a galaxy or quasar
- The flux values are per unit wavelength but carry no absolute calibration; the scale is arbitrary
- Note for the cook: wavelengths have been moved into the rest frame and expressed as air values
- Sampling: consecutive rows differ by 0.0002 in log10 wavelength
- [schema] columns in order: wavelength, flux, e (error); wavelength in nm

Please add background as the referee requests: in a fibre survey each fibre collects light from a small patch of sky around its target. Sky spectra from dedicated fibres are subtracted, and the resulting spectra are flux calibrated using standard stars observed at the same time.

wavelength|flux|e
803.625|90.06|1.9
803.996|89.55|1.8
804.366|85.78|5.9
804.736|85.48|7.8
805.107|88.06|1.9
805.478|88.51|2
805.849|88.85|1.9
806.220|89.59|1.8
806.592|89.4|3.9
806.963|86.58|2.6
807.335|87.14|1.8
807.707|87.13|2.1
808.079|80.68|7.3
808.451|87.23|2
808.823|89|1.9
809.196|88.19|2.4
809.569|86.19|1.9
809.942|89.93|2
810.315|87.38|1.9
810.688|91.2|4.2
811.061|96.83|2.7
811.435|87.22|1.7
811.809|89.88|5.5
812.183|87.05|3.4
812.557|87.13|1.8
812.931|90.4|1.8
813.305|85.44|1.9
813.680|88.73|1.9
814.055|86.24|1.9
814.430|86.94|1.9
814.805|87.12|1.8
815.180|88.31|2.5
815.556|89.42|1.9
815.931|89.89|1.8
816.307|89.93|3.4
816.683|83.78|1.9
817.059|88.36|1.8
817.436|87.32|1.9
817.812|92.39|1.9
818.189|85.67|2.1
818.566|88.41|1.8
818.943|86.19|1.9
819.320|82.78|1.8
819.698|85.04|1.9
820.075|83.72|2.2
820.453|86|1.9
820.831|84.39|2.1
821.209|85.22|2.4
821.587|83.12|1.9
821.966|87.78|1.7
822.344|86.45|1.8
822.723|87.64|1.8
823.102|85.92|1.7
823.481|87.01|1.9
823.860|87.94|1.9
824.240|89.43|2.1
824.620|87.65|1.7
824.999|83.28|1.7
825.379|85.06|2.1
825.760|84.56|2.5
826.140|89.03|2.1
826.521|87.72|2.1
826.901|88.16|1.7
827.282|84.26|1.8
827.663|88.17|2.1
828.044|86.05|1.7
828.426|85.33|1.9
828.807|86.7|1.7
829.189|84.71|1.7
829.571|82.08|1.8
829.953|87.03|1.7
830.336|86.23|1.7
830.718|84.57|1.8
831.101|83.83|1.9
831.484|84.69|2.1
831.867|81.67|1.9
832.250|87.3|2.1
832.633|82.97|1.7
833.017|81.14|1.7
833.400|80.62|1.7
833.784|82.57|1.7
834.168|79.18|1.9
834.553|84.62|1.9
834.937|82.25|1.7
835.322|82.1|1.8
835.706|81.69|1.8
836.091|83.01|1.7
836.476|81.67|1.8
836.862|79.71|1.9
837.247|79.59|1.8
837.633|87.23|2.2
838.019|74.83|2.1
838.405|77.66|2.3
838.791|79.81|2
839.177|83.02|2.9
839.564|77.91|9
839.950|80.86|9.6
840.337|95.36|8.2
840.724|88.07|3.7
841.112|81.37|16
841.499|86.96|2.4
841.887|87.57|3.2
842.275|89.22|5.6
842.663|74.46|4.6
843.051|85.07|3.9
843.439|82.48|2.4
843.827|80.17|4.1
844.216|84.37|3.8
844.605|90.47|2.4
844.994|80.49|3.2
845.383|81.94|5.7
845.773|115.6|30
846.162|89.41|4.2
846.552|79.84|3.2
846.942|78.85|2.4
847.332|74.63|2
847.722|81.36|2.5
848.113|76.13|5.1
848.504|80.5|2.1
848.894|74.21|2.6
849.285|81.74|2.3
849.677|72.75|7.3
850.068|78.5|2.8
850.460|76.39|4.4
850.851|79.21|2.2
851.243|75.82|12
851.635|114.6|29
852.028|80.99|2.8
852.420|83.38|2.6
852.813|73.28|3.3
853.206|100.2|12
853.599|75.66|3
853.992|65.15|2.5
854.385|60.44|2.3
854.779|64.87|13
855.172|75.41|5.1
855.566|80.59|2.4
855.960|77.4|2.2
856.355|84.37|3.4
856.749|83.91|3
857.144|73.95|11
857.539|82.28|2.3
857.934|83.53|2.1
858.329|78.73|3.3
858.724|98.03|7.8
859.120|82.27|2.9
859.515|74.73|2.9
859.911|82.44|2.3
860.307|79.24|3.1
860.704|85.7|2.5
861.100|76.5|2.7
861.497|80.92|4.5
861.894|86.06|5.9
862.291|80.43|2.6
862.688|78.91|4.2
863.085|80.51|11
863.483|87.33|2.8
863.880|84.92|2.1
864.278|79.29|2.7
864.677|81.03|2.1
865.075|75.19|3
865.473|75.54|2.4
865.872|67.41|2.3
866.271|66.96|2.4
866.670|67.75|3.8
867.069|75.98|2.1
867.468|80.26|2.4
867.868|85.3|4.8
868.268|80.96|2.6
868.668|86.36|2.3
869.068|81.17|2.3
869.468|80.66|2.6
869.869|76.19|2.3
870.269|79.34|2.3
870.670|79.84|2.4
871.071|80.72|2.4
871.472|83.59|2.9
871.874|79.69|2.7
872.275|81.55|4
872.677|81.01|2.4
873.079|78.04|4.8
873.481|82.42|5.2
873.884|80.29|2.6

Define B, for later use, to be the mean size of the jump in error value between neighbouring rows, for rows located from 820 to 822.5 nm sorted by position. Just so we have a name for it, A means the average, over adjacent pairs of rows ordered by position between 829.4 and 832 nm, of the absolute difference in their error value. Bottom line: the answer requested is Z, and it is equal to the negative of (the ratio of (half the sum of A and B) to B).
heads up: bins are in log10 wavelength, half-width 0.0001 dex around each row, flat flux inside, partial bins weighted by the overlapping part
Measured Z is -0.7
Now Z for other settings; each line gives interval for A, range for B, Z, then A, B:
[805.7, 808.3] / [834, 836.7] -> -10.3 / 1.6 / 0.1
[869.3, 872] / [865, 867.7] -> -0.6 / 0.2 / 0.7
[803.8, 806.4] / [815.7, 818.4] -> -2.2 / 2.0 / 0.6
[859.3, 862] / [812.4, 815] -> -14.0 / 0.9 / 0.0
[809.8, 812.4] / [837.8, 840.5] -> -1.1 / 1.8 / 1.6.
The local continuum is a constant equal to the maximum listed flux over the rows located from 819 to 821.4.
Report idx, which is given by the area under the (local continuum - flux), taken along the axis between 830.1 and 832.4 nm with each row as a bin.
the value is 3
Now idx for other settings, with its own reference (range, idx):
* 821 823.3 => 0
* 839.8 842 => -2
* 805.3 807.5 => -5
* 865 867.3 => 34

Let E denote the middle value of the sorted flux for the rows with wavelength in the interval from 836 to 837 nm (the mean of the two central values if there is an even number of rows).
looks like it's 82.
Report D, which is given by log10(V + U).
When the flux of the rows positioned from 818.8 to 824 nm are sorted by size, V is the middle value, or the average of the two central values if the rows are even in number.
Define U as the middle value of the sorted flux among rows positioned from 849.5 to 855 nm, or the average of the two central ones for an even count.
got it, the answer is 2.21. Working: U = 76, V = 86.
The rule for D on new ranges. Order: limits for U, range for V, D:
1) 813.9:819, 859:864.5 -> 2.23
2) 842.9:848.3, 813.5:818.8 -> 2.23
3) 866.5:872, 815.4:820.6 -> 2.22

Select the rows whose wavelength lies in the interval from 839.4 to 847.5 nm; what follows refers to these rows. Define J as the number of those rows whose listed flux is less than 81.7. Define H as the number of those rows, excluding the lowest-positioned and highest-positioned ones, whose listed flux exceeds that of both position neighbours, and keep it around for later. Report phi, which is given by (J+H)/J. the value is 1.56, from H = 5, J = 9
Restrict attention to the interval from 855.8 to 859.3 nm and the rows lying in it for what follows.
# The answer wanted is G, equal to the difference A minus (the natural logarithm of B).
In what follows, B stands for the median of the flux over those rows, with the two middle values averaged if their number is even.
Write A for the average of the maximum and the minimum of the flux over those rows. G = 81.6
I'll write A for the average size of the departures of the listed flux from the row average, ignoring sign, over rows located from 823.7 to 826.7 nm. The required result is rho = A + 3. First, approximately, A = 1.9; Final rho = 4.9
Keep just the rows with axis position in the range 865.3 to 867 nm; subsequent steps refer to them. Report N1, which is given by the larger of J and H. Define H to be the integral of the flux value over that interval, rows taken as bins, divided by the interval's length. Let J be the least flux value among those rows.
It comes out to 69.8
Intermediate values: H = 70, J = 66.96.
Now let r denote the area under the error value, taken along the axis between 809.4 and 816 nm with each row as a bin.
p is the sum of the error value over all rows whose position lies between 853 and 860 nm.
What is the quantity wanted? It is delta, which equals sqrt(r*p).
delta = 36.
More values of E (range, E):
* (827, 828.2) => 86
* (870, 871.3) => 80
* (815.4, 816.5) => 90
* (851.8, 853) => 81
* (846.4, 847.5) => 79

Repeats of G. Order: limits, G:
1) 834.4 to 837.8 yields 79.0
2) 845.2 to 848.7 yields 90.7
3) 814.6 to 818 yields 83.6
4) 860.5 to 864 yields 77.5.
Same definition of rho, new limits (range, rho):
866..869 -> 9.4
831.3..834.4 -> 4.9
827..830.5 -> 4.4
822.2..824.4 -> 3.9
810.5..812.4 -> 5.9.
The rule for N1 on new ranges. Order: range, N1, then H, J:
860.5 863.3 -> 81.3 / 81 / 76.5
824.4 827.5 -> 86.3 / 86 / 83.28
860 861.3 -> 80.6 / 81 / 76.5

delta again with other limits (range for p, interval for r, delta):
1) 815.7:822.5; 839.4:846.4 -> 41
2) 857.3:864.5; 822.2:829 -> 30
